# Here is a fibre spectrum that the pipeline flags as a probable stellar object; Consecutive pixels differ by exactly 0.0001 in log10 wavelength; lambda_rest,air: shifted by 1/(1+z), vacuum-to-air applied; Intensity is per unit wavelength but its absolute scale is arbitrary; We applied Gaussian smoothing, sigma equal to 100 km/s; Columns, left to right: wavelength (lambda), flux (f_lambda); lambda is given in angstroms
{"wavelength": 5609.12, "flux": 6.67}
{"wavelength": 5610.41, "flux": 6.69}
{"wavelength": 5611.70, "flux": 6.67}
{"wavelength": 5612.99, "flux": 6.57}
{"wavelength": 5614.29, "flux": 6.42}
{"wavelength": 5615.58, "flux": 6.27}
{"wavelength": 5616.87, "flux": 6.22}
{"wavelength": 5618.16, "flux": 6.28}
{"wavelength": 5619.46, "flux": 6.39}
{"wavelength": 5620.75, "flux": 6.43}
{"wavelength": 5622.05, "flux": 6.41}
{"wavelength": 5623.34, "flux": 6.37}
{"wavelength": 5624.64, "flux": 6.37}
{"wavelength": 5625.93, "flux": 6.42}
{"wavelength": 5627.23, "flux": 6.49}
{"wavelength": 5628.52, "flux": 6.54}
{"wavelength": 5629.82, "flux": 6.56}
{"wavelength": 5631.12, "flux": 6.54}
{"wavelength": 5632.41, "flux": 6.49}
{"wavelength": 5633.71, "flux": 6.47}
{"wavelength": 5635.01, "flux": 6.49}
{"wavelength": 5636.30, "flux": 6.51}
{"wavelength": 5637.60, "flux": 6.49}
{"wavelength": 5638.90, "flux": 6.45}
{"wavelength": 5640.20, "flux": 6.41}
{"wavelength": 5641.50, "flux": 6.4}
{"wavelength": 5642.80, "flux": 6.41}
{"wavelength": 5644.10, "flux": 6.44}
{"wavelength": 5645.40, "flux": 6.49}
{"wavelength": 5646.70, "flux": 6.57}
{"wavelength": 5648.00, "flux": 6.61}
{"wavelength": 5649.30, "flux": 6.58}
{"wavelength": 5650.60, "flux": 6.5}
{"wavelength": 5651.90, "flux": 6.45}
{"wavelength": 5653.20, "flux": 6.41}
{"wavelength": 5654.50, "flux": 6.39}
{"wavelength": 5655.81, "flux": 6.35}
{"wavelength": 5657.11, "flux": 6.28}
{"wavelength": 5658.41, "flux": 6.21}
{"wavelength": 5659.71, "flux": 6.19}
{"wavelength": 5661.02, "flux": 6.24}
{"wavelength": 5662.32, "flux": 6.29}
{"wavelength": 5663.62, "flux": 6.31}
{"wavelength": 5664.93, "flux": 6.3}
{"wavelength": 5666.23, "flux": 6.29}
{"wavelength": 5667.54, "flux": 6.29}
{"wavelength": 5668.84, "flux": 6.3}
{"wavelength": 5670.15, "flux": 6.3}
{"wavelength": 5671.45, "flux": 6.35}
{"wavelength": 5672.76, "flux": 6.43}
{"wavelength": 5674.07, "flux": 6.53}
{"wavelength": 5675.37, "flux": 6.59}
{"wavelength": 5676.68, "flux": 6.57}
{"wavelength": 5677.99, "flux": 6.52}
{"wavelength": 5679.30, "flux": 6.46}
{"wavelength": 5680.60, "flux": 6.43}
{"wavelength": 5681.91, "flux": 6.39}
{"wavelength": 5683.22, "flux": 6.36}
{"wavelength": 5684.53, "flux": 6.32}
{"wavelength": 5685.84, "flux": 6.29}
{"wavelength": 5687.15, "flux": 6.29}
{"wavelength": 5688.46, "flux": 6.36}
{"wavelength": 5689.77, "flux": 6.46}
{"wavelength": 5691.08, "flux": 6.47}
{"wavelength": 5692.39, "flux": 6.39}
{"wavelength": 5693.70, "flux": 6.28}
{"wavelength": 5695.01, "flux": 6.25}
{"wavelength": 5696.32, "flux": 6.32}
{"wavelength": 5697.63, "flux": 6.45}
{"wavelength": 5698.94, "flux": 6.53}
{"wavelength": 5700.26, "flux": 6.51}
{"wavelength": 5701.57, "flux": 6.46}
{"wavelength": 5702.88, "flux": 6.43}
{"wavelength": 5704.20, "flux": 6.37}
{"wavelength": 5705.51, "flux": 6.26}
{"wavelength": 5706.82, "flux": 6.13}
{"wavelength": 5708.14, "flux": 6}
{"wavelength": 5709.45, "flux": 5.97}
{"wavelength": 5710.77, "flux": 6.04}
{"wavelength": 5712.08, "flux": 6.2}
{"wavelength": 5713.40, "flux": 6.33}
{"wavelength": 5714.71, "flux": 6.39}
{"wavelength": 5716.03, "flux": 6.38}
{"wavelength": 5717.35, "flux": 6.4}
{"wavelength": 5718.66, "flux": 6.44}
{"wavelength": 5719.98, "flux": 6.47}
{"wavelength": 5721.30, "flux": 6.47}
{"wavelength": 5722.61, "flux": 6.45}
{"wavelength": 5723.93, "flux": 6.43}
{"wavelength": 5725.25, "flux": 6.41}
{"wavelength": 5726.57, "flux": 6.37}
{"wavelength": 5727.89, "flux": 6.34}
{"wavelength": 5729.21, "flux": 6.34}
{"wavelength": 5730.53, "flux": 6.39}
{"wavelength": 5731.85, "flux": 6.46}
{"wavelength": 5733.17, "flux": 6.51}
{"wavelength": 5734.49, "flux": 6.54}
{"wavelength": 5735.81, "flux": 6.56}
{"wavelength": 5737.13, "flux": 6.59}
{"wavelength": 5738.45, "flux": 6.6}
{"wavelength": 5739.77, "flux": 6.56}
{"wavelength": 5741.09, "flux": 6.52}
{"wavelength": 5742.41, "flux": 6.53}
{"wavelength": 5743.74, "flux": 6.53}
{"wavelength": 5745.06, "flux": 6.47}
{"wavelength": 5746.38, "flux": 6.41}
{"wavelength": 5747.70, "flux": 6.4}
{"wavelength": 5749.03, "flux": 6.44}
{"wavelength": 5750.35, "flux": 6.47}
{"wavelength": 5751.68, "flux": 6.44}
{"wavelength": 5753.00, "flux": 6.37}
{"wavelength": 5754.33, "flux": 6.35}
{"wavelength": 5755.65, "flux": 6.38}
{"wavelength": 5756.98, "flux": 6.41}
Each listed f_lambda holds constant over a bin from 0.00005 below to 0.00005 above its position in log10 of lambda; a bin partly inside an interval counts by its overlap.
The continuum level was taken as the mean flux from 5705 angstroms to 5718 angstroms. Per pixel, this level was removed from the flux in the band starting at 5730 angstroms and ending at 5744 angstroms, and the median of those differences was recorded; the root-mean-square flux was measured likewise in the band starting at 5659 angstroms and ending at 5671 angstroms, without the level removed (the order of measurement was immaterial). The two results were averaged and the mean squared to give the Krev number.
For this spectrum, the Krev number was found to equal 10.9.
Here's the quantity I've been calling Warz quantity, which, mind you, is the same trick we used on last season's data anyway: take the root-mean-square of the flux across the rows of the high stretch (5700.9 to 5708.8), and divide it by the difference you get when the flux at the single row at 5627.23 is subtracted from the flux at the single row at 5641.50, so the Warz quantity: -70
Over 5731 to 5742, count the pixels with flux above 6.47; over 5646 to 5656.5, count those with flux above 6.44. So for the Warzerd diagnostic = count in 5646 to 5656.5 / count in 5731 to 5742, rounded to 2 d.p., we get 0.71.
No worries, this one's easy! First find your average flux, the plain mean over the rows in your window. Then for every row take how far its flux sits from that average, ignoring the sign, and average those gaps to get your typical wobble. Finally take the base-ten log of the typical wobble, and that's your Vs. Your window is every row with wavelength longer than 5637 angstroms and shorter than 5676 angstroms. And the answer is -1.02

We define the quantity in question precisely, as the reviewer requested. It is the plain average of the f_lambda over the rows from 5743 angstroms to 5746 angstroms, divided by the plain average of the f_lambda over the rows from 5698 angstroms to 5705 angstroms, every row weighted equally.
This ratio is 1.01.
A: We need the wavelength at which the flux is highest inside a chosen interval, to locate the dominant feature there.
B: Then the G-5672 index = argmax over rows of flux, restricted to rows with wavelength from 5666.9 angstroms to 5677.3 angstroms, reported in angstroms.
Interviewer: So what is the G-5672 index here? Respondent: 5675.37 angstroms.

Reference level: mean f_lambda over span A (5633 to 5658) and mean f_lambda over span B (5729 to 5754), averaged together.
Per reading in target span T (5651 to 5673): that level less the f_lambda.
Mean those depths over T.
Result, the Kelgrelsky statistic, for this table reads 0.15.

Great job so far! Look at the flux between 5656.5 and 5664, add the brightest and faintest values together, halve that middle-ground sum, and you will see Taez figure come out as 6.25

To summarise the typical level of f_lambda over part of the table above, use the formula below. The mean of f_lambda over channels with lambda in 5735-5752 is 6.50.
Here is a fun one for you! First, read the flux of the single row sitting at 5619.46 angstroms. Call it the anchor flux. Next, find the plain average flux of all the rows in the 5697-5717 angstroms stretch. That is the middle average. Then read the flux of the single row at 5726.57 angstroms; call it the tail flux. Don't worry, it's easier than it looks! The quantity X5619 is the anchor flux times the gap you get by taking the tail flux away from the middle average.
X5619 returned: -0.47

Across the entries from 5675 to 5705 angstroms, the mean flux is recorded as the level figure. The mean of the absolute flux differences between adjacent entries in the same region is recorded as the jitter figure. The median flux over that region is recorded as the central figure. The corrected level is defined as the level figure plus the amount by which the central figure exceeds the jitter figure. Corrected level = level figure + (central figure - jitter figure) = 12.8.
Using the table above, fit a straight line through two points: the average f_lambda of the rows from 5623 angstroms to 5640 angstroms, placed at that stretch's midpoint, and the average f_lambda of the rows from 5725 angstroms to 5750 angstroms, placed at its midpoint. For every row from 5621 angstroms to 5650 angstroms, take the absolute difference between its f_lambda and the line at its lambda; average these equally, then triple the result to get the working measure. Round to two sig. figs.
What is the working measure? 0.17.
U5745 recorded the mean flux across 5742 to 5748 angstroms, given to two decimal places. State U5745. 6.47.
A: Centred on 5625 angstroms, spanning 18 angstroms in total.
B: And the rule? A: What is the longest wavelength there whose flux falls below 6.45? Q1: 5625.93 angstroms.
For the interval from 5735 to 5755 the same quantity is 5754.33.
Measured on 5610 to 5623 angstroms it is 5622.05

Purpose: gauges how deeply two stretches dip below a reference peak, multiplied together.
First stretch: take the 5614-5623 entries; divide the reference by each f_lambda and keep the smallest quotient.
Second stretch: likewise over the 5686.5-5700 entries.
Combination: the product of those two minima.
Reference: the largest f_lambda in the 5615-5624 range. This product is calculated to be 0.985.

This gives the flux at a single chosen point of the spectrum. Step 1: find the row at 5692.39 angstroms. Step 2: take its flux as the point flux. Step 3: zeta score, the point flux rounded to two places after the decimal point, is 6.39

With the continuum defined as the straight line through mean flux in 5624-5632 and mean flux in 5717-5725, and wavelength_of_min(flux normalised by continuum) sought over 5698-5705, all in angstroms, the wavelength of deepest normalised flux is 5704.20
